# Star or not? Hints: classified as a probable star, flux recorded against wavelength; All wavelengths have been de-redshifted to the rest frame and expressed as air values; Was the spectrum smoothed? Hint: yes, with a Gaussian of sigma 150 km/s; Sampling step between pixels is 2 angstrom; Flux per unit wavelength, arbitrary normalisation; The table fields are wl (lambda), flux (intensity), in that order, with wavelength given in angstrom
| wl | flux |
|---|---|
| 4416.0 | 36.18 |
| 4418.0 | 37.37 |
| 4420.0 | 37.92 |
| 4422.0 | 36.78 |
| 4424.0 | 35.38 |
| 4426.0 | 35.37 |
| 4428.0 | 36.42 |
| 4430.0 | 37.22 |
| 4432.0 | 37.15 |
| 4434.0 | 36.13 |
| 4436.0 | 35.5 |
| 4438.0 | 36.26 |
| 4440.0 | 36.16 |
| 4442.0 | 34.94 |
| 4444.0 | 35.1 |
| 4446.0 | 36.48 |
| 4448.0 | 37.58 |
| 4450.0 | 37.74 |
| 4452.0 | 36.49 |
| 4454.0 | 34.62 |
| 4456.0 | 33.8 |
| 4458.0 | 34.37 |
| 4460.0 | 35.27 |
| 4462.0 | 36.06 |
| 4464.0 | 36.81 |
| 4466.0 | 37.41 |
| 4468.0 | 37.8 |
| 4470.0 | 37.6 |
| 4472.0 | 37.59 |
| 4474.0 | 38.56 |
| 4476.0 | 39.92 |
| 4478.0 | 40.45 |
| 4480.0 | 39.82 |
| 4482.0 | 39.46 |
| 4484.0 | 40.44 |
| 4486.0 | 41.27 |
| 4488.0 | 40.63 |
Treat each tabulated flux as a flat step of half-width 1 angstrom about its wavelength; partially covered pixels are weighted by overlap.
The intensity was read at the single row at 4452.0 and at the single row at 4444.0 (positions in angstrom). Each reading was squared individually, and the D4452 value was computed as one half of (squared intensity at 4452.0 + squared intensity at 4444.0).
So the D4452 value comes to 1282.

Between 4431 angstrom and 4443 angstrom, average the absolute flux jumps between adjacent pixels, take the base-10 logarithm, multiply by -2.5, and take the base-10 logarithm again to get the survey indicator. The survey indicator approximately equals -0.50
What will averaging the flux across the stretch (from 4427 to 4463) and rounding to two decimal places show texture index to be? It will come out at 35.96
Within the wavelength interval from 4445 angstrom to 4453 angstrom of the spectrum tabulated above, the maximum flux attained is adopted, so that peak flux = 37.74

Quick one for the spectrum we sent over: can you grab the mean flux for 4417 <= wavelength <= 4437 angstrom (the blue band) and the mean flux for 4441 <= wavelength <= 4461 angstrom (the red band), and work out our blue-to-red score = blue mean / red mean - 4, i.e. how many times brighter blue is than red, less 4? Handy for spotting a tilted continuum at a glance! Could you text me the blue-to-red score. -2.98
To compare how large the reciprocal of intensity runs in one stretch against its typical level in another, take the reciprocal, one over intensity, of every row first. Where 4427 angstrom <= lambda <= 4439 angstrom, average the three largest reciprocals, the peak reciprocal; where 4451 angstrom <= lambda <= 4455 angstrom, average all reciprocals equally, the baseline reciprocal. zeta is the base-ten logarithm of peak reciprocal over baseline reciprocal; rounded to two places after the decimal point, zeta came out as -0.01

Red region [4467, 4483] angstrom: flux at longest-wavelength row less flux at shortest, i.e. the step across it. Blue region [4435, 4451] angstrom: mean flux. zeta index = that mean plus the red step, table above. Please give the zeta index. 37.9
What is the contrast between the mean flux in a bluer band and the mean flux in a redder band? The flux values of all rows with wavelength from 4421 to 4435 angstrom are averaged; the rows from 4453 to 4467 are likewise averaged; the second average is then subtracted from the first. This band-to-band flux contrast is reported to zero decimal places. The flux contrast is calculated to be 1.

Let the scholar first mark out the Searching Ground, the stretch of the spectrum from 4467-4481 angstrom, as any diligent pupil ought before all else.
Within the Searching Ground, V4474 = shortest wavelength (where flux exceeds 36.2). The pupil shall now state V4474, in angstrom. 4468.0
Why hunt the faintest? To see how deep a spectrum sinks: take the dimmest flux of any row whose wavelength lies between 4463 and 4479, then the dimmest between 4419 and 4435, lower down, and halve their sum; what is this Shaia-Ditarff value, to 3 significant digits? 36.1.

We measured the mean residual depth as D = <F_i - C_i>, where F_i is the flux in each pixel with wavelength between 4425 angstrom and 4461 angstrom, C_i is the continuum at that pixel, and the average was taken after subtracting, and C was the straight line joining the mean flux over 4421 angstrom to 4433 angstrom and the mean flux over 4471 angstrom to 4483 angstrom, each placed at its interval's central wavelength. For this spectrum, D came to -1.40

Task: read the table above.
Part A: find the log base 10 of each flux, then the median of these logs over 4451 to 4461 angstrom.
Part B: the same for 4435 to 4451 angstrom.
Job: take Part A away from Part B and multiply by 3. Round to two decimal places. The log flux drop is 0.06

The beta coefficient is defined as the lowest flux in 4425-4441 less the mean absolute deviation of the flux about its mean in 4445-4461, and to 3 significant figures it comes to 34.1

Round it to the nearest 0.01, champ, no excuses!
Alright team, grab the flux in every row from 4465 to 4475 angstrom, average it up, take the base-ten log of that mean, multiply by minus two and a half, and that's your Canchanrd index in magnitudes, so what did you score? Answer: -3.94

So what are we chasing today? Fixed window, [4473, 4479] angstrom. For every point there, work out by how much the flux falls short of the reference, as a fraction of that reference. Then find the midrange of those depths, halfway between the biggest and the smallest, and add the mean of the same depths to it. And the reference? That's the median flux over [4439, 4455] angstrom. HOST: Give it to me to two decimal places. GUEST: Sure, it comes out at -0.18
